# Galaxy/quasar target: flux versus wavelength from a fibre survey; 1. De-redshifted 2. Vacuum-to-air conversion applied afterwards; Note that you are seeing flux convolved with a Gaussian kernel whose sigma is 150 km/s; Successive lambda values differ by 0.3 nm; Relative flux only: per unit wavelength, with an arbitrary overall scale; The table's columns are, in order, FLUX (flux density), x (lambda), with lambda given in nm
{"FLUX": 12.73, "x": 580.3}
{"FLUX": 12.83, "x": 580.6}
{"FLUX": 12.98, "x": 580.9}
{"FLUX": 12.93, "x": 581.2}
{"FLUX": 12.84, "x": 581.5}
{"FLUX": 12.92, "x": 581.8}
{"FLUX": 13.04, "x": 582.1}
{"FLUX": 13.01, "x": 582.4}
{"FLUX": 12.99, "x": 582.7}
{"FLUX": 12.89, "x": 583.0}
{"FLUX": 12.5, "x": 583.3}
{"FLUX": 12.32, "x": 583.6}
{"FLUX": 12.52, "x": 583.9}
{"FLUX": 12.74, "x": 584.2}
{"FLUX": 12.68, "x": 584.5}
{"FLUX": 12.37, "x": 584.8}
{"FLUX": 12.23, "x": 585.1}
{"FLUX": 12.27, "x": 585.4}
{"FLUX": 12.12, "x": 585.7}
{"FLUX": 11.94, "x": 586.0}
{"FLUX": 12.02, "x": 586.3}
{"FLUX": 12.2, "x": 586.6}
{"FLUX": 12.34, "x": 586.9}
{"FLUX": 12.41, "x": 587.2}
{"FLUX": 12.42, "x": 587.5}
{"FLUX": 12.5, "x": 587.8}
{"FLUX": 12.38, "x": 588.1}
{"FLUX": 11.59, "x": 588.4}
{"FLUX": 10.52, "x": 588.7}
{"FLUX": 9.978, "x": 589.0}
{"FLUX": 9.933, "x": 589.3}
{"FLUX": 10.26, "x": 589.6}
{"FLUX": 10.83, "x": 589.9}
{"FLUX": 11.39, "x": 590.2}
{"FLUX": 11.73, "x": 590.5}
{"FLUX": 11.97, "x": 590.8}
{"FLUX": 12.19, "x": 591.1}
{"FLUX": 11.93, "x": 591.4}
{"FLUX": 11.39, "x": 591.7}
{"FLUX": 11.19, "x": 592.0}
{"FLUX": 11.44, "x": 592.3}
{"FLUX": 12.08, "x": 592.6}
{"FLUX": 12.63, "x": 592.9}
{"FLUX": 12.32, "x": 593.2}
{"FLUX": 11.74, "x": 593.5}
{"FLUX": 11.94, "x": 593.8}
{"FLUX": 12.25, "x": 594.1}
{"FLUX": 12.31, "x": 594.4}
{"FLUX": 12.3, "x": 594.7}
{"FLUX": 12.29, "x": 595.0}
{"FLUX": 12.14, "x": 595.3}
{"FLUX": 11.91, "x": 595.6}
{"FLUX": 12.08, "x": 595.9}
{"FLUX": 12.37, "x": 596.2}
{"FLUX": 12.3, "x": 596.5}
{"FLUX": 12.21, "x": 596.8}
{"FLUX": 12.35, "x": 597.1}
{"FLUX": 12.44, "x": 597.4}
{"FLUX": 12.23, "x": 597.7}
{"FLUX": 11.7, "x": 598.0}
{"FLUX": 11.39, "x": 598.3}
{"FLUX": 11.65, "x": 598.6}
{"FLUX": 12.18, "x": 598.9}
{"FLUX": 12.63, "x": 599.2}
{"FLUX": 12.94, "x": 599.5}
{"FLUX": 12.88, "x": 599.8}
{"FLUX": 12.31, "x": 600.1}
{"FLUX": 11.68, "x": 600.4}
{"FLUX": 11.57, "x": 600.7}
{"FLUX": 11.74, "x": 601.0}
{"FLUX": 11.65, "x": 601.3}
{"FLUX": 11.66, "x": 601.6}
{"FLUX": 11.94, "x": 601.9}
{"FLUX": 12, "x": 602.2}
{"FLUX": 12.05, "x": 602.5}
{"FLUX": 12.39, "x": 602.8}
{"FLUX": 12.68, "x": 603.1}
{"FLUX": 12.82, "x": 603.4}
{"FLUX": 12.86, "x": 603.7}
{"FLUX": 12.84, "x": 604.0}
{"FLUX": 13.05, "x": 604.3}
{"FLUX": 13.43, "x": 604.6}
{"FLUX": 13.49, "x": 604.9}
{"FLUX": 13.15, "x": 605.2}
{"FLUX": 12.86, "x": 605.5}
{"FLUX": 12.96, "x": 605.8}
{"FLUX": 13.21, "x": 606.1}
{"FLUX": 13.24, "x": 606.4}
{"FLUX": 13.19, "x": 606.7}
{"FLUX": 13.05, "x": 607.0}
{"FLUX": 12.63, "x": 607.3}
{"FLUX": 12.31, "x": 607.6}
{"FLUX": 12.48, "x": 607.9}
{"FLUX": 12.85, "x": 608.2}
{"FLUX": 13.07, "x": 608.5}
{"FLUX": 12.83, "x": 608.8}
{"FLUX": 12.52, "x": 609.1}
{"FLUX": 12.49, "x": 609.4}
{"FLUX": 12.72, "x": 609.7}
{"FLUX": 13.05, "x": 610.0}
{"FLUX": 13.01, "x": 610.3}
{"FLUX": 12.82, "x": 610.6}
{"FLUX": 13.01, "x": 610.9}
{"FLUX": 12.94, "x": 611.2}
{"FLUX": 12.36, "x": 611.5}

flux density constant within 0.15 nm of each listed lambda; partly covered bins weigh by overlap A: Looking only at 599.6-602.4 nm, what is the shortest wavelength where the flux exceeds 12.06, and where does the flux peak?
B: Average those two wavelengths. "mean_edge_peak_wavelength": 599.80 nm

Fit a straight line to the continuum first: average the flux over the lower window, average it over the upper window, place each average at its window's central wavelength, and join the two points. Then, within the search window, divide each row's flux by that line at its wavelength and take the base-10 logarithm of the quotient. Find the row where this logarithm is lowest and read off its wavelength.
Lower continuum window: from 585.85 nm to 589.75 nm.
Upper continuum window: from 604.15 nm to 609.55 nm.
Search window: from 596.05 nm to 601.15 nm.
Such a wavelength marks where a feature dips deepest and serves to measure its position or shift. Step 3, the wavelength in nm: 598.3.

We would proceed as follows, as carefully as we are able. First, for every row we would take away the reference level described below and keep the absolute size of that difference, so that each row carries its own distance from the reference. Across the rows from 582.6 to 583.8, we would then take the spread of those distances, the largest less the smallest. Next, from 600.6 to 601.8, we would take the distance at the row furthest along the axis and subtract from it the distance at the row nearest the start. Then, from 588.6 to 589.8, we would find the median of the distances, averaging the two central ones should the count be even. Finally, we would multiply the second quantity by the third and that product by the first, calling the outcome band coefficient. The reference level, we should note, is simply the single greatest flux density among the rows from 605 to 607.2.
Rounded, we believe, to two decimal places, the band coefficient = -0.19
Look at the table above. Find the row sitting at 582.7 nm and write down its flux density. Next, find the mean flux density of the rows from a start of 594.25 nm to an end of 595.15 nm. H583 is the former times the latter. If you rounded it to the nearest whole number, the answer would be 160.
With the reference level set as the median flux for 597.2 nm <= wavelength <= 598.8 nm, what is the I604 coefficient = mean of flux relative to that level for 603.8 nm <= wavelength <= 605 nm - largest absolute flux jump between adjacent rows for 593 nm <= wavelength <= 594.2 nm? 0.55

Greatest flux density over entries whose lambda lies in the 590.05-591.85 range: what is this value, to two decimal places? 12.19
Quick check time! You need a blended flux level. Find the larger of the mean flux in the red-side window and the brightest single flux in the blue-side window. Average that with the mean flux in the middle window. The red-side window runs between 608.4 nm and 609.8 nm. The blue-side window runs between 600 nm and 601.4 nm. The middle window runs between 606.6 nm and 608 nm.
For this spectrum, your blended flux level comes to 12.7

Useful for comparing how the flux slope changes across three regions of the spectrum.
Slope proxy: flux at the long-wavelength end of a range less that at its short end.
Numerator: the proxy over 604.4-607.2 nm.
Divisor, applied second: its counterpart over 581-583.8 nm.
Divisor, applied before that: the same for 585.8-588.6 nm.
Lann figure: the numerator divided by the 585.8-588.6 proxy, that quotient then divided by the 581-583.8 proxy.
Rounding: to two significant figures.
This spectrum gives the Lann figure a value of -1.8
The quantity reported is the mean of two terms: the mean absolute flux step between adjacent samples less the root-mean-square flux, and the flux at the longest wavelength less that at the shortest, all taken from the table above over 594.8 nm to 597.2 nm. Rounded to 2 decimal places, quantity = -5.99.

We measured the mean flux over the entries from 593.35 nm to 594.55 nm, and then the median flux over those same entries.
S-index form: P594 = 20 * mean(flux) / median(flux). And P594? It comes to 19.94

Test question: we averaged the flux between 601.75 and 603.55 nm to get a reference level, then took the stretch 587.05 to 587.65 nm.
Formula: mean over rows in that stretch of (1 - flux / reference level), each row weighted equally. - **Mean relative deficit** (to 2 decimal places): -0.01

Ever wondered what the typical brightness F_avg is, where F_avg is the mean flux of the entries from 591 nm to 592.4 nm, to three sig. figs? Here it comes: 11.6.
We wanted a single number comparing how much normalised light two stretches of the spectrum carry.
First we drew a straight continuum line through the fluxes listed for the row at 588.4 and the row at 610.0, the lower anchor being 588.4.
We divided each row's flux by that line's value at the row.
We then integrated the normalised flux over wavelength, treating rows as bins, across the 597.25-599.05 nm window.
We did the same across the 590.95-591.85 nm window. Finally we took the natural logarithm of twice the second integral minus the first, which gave -2.9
